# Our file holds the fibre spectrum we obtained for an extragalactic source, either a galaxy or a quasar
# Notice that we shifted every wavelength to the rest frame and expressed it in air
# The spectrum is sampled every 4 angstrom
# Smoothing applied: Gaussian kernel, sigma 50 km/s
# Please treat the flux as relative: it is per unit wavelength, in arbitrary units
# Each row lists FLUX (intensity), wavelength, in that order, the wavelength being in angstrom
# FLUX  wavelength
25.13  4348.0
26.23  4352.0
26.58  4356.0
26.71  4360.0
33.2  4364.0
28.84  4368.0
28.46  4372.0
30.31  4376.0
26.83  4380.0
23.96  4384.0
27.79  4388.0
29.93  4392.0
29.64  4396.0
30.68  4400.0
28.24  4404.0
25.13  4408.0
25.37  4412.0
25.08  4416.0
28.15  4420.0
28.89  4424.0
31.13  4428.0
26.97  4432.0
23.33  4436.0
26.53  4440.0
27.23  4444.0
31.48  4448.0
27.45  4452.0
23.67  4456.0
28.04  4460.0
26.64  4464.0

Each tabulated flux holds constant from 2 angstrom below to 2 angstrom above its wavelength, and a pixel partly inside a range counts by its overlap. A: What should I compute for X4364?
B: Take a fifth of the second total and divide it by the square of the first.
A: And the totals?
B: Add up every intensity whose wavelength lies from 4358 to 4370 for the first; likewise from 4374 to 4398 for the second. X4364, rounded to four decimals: 0.0043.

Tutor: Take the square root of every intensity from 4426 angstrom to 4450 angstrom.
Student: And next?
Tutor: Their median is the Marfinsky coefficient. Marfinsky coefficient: 5.21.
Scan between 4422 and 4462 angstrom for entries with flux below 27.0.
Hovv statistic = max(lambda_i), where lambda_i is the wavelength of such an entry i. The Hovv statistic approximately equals 4456.0 angstrom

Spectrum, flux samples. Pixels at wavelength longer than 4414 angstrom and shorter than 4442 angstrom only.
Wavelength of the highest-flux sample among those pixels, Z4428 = 4428.0 angstrom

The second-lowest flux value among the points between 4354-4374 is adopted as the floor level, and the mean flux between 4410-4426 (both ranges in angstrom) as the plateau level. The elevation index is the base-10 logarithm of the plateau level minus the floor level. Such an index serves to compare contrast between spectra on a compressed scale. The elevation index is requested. -0.8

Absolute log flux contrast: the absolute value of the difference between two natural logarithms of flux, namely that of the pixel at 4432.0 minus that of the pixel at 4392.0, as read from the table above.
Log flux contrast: 0.104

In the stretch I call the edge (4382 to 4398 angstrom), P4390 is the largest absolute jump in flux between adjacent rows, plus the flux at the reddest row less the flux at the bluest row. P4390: 10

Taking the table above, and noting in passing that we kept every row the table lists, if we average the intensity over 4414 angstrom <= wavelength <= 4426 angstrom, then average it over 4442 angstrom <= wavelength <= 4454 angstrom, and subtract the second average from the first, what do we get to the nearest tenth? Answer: -1.3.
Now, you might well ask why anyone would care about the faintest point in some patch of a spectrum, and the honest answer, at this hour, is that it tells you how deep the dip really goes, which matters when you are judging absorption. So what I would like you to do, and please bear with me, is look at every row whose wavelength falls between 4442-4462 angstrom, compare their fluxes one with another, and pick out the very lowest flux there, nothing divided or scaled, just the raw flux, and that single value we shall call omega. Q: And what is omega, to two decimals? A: 23.67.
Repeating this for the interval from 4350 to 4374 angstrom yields 26.23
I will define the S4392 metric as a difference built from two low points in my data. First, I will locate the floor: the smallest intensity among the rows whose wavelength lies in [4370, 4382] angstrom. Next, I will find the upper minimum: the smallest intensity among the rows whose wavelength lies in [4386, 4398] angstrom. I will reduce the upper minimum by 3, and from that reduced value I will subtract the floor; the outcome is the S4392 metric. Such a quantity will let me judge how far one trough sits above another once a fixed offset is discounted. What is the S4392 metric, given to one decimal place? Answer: -2.0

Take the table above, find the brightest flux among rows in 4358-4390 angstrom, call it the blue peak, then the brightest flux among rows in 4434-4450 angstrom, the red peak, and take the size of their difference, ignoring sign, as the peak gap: 1.7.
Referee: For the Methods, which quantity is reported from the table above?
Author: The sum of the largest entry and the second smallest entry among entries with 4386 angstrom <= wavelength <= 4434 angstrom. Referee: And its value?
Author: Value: 56.3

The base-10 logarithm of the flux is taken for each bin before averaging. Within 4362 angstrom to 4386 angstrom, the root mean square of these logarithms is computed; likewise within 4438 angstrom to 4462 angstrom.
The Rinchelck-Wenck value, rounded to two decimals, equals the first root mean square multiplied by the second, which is 2.09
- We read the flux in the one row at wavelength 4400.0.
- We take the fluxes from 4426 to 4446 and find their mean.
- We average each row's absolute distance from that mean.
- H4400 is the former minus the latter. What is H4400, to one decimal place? 29.0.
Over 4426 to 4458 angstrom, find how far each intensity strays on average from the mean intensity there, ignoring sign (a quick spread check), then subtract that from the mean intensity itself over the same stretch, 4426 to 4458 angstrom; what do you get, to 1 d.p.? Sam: 25.1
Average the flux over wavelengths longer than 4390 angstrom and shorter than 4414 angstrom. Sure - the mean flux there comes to 28.2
